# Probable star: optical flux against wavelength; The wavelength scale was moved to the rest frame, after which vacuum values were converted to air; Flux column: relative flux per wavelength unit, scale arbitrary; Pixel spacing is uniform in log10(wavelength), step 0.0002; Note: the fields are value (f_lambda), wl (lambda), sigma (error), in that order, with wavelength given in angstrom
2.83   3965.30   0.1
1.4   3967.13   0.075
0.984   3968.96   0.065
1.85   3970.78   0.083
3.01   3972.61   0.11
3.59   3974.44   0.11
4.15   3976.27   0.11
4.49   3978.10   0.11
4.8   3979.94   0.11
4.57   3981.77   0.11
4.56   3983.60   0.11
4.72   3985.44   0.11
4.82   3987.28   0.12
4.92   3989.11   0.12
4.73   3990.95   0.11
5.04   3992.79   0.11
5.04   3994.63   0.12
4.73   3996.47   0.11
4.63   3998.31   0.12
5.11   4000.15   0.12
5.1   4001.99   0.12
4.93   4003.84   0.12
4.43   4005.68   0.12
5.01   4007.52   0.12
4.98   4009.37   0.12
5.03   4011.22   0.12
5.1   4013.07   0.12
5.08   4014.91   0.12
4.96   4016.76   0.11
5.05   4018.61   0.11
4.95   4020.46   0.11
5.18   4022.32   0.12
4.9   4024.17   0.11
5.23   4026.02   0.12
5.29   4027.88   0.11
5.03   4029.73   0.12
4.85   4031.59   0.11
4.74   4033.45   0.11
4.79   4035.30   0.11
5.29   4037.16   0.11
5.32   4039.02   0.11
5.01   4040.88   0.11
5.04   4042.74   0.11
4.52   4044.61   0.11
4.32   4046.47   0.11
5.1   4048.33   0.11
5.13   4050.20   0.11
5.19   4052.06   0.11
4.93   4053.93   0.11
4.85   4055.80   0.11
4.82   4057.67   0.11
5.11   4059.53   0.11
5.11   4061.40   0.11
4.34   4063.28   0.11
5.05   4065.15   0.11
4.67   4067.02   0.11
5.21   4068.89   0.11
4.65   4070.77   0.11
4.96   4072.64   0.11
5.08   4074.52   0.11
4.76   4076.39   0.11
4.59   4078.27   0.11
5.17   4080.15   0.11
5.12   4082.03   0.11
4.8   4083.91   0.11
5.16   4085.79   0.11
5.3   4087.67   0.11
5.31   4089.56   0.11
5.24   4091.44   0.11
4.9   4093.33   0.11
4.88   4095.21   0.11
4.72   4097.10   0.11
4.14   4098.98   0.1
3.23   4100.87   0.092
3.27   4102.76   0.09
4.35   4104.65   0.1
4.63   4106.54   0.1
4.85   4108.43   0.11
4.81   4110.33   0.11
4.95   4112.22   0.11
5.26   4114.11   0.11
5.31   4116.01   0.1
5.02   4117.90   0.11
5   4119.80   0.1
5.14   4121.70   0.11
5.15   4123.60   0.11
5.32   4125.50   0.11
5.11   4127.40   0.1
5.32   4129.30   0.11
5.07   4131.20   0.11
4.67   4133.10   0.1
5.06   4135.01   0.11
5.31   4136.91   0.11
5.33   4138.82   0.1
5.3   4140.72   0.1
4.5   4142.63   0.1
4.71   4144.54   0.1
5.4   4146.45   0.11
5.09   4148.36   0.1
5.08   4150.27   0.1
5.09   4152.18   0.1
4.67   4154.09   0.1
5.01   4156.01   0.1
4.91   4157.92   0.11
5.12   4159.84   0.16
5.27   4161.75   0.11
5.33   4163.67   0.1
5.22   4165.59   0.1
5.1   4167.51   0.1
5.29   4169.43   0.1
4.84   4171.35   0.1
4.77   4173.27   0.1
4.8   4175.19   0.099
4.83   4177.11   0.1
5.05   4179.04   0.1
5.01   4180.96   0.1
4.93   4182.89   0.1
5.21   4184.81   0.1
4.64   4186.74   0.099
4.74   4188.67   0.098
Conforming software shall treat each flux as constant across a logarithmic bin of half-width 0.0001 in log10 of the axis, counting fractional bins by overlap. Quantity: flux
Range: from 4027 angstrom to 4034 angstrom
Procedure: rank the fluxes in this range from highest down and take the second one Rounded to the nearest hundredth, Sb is 5.03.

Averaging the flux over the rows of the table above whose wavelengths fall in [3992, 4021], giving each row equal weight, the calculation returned 4.95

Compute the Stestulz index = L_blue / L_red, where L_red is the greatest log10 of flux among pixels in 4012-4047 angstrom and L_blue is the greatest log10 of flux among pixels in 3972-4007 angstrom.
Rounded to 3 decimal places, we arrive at 0.976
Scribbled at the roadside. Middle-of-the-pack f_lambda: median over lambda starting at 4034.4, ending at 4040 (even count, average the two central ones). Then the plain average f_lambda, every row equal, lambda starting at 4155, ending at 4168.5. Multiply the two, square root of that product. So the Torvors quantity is 5.21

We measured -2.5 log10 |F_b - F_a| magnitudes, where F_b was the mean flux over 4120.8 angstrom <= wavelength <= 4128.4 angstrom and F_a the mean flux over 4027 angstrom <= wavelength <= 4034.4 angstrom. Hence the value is 1.7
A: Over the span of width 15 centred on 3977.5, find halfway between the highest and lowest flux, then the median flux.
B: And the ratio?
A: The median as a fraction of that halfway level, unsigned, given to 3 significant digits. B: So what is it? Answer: 1.30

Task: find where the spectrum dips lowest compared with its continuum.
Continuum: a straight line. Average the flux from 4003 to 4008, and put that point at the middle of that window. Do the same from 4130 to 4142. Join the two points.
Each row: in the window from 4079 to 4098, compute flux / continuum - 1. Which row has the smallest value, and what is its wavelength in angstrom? 4097.10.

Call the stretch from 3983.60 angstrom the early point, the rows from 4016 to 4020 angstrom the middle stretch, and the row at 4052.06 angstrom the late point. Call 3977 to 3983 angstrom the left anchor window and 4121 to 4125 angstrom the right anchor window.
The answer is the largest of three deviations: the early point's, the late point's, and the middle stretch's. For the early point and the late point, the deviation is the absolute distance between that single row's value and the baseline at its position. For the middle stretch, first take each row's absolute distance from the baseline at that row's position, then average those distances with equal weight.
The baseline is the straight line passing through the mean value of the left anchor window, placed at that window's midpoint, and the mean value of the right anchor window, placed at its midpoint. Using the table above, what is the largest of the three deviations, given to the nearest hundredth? 0.30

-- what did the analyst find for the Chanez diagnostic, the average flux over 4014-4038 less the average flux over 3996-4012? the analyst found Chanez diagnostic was 0.14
